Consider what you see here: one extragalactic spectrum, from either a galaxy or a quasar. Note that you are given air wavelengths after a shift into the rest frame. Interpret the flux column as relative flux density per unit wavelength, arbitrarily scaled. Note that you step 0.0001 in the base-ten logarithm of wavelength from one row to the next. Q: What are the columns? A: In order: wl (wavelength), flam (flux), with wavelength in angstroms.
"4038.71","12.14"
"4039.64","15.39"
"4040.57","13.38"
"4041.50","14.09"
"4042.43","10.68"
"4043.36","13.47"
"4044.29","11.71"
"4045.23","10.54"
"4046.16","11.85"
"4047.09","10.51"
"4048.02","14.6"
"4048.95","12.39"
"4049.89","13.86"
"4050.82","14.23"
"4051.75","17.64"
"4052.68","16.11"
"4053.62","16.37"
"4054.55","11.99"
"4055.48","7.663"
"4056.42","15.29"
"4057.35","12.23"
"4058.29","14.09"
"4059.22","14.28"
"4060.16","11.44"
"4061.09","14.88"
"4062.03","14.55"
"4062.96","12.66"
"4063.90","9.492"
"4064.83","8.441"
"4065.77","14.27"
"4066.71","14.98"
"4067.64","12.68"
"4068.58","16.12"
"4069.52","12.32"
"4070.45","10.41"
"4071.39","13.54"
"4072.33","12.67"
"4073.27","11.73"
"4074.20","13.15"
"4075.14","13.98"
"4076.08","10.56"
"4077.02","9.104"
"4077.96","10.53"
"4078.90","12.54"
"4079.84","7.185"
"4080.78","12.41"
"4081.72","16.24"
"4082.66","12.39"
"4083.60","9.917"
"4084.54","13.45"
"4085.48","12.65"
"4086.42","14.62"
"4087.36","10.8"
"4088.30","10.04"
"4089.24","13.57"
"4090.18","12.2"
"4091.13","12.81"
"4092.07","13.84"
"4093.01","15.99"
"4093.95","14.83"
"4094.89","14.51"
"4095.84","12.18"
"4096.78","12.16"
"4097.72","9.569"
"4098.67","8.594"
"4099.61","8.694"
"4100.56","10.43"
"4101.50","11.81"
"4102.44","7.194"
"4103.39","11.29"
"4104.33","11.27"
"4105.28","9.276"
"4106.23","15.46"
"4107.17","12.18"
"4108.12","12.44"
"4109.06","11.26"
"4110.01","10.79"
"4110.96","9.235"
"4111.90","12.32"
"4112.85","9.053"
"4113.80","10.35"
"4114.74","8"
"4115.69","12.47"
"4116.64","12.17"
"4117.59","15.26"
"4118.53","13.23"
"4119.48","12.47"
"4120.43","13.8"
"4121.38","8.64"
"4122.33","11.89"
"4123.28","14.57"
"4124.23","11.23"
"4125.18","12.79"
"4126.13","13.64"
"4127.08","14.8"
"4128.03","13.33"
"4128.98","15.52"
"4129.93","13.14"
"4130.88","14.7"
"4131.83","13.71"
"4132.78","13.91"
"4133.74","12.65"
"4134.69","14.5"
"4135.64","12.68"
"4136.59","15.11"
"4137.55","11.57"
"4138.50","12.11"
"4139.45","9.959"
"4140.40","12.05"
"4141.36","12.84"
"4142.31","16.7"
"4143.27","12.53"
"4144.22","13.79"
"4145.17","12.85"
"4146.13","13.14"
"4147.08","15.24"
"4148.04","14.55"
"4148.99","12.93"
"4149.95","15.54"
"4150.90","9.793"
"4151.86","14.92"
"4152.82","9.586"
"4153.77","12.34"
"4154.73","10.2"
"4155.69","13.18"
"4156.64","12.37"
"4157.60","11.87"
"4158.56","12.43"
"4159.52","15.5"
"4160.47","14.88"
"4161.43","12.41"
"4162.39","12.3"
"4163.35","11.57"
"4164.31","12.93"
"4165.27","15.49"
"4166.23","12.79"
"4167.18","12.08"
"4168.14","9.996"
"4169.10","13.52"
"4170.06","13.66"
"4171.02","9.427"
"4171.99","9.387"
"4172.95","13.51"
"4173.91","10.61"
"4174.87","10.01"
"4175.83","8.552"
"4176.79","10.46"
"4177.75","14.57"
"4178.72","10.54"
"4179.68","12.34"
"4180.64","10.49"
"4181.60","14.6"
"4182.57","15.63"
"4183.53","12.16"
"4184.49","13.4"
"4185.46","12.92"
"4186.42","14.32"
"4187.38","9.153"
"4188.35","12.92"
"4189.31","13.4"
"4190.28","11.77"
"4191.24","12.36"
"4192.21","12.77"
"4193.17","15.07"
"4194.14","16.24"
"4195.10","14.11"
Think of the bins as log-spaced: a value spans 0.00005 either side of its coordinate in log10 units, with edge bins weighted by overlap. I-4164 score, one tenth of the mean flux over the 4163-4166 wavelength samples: 1.33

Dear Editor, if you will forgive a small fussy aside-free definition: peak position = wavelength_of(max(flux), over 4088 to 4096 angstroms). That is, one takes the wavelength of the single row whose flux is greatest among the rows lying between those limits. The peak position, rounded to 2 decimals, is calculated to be 4093.01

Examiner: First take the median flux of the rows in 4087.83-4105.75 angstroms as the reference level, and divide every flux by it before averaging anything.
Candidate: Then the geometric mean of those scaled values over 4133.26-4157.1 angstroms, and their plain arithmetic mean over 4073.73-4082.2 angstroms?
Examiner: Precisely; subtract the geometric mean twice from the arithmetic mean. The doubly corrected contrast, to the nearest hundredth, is -1.17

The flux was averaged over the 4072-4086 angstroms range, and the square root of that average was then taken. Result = 3.45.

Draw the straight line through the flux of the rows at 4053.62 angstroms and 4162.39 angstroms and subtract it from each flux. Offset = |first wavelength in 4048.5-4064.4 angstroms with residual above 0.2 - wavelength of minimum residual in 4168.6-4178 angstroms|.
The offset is 124.1 angstroms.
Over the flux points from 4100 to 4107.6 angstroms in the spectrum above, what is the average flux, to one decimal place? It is 11.1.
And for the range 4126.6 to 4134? 14.0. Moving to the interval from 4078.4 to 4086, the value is 12.1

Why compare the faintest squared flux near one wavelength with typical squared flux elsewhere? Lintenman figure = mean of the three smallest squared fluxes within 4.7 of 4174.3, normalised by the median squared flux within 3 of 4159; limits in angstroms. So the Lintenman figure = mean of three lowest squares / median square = 0.540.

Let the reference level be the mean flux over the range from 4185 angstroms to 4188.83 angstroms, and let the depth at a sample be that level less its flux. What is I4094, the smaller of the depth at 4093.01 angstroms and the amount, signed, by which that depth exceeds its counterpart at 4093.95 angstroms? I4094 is -3.7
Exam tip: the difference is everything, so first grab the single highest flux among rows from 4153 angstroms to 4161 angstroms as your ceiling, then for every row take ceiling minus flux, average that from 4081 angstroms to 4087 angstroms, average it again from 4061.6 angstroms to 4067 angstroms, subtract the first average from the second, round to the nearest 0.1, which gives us 0.8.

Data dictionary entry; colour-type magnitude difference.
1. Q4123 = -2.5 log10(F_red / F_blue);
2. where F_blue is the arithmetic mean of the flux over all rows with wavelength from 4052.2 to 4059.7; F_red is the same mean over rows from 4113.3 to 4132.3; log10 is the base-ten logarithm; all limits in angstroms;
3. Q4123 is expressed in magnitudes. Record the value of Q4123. 0.059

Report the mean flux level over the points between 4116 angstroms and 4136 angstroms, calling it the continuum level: 13.3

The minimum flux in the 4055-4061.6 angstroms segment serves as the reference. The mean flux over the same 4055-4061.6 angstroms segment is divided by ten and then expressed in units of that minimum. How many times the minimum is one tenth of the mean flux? 0.168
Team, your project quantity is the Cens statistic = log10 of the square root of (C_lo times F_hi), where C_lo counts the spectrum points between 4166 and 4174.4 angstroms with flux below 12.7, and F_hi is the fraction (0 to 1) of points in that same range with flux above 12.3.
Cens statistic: 0.17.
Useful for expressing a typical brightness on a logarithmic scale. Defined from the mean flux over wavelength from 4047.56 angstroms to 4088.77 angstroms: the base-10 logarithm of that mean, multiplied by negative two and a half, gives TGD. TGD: -2.763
